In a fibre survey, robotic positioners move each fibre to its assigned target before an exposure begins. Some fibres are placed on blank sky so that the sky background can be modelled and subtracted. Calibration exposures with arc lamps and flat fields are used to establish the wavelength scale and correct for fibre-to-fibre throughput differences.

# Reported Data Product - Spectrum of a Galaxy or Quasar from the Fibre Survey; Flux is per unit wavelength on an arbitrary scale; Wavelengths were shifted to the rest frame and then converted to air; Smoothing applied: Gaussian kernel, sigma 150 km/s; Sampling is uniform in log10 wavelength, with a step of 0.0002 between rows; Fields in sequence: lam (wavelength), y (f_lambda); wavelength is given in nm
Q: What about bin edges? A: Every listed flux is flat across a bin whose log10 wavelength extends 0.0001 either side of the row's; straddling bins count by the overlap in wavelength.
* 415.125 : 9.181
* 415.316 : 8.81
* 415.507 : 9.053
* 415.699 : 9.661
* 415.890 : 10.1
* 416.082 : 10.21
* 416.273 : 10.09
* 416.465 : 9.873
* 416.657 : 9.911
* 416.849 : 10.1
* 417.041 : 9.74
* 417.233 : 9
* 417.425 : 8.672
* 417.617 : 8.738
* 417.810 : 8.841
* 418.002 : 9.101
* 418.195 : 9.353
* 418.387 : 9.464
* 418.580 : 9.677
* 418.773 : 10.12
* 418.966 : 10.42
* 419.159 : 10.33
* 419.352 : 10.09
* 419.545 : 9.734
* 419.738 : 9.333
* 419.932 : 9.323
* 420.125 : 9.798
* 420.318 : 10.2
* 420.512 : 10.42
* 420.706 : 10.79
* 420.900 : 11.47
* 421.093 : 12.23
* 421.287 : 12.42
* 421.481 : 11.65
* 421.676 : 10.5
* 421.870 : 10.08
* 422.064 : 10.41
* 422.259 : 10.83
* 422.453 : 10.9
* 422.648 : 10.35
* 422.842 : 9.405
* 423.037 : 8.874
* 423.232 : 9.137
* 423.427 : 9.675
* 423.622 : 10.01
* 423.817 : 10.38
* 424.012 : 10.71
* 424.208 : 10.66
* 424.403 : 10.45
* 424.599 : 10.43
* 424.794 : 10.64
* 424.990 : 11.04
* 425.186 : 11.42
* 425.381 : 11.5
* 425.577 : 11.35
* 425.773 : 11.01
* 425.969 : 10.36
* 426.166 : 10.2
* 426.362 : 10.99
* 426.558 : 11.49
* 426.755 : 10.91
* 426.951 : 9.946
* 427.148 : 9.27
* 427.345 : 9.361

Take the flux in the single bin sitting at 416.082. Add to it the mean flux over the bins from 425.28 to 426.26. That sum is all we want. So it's 21.1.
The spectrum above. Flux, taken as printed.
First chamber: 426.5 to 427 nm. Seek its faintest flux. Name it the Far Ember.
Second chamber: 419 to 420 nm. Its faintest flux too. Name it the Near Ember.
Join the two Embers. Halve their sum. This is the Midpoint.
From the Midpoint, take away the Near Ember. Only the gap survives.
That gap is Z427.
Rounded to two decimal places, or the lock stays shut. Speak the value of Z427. 0.31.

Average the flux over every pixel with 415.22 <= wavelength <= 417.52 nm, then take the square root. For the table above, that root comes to 3.10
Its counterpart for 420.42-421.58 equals 3.39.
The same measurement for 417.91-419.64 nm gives 3.13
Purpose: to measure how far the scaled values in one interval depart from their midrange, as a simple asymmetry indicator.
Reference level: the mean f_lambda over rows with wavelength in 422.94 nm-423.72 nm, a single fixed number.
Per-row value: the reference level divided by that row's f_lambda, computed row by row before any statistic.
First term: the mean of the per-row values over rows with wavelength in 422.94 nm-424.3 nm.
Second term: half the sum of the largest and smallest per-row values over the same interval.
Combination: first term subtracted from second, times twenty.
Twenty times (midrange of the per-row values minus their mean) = 0.33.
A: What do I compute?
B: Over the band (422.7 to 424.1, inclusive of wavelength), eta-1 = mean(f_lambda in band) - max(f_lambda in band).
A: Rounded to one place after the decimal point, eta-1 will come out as -1.0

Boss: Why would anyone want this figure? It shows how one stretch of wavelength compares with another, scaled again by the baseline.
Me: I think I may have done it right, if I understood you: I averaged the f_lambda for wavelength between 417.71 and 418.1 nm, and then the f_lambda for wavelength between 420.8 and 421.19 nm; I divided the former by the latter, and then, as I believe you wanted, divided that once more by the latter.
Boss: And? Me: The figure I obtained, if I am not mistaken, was 0.06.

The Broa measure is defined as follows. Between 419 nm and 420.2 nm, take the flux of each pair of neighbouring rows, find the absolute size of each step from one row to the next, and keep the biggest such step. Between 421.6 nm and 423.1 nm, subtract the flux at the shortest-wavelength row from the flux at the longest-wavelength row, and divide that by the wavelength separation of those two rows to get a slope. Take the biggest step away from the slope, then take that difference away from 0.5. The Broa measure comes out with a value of 2.2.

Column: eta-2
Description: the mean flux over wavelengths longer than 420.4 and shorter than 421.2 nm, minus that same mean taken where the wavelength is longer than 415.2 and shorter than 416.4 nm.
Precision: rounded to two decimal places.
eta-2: 1.57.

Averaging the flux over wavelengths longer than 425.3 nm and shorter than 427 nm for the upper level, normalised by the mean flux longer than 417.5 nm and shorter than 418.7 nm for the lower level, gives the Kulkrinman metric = 1.18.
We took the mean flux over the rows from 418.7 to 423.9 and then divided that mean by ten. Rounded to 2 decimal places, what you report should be 1.03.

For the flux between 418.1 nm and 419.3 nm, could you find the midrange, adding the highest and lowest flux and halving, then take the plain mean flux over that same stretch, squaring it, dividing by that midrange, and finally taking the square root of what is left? 3.15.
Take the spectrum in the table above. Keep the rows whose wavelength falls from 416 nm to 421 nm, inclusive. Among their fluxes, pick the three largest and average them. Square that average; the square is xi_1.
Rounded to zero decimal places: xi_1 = 119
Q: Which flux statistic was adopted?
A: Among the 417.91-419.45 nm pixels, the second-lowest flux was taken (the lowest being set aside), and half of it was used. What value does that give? 4.7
